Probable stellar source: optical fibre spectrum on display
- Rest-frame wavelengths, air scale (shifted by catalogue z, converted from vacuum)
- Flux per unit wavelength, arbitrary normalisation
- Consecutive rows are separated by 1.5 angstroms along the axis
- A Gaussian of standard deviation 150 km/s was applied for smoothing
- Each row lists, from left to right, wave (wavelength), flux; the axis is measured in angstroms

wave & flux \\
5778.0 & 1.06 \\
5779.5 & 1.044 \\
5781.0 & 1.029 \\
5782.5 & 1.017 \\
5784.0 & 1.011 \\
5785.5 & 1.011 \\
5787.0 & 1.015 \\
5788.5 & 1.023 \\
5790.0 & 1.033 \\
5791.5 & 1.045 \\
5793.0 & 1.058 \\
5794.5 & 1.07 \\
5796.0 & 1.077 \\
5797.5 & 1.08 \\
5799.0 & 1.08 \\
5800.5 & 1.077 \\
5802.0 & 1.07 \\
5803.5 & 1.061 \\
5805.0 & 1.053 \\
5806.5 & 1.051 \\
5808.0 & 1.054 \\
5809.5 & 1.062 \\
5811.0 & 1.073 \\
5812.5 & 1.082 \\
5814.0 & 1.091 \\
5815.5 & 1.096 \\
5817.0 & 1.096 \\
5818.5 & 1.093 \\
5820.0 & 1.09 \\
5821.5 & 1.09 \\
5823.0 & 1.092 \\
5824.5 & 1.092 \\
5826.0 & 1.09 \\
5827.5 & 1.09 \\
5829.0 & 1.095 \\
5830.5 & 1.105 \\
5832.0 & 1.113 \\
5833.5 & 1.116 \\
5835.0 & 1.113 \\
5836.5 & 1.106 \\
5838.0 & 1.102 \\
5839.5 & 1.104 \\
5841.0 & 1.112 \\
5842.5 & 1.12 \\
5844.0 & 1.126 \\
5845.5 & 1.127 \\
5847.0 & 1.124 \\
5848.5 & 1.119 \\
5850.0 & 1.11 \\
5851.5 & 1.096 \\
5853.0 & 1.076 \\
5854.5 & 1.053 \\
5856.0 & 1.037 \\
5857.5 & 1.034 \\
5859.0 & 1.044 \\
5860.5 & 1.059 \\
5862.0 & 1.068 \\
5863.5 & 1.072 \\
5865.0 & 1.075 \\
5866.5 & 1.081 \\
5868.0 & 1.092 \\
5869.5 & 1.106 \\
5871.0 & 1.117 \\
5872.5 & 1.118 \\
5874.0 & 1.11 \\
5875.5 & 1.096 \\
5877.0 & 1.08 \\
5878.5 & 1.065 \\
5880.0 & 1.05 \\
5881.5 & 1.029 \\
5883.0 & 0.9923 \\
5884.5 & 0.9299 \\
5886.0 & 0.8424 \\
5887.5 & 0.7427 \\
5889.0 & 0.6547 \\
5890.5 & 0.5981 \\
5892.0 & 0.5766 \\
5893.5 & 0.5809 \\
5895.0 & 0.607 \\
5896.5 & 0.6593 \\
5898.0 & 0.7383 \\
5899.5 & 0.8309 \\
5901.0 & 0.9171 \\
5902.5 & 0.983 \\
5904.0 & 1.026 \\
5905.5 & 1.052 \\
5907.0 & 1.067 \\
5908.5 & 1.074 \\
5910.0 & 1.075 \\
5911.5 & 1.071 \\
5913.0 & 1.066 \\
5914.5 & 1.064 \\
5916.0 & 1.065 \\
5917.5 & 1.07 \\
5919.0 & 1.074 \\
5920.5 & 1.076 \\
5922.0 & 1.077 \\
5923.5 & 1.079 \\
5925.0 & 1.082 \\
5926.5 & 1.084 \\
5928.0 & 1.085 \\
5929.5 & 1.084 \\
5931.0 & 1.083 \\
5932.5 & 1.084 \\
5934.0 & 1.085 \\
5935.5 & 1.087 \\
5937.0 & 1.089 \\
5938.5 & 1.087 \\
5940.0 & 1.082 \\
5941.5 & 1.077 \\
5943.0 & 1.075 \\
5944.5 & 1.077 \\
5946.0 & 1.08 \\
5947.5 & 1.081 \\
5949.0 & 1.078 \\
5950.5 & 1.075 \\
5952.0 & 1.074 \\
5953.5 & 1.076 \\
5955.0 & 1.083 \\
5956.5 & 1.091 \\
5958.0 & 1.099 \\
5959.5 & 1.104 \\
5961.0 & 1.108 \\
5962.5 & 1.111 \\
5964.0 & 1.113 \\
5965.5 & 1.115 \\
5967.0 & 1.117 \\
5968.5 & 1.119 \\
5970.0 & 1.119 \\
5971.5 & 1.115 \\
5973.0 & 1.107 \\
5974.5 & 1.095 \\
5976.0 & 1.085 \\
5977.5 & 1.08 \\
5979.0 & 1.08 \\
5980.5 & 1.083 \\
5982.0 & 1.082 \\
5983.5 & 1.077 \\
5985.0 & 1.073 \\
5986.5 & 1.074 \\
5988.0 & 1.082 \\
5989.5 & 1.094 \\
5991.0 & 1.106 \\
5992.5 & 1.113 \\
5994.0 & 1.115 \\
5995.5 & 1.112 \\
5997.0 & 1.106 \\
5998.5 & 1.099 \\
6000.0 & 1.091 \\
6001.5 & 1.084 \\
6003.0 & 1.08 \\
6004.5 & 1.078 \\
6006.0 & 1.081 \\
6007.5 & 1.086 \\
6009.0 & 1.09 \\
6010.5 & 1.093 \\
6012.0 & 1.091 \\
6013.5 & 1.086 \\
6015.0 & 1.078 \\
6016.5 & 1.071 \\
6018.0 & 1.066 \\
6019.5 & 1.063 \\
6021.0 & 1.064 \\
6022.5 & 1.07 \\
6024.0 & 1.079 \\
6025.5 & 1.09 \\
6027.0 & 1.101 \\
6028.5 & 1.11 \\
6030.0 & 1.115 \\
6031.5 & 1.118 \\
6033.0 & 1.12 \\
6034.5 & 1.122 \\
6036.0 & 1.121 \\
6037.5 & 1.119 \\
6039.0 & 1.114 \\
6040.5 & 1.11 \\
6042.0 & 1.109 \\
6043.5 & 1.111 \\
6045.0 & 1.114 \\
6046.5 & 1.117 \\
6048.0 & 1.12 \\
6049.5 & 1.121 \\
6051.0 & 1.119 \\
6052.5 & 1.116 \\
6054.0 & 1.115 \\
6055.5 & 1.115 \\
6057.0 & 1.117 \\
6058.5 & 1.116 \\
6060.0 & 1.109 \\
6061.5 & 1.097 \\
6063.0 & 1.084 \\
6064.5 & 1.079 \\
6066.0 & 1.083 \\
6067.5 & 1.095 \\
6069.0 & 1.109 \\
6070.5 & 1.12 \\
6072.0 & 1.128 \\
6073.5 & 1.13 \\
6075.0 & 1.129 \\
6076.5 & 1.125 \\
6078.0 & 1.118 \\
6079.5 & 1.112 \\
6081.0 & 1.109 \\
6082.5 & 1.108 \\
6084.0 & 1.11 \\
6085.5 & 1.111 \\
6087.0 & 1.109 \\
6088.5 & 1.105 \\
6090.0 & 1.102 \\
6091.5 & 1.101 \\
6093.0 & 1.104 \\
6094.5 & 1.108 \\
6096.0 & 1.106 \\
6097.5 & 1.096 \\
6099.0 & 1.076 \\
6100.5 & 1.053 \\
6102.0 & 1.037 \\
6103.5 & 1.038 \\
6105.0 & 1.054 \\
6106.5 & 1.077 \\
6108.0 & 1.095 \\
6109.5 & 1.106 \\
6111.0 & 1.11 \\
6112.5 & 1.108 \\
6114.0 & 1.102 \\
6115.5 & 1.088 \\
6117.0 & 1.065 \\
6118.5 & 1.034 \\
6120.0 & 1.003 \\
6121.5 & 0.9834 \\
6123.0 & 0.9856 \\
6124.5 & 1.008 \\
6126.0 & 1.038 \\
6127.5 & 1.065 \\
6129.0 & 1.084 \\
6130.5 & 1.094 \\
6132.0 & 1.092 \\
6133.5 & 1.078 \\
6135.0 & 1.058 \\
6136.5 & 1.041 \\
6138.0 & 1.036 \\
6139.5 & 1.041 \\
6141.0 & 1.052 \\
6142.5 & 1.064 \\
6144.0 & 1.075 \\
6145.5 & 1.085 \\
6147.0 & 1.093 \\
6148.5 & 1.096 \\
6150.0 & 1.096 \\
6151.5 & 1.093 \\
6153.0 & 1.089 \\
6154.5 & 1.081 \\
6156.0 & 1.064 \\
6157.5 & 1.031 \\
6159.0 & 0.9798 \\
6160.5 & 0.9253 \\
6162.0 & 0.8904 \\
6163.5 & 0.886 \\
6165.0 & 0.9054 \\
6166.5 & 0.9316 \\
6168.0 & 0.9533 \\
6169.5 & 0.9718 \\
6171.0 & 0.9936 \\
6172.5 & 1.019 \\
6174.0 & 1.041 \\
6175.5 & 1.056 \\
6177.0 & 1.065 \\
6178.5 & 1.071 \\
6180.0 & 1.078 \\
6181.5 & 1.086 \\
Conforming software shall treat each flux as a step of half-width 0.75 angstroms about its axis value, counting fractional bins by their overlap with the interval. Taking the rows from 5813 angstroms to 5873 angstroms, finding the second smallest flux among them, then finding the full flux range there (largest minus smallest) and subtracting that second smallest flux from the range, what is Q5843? -0.94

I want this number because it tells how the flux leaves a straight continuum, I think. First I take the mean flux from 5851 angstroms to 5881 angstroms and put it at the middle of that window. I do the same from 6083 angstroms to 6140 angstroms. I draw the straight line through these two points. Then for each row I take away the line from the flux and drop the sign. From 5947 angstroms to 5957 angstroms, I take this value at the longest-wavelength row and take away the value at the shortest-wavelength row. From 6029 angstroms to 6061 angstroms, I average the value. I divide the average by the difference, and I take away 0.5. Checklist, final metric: 4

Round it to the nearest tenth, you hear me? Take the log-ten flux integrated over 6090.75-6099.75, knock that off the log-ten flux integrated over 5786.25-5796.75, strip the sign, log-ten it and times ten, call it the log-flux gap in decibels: -7.9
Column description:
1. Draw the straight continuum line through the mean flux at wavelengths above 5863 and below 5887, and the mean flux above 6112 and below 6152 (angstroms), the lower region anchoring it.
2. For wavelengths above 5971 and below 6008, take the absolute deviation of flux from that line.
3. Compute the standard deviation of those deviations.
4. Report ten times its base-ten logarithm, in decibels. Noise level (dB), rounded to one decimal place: -18.6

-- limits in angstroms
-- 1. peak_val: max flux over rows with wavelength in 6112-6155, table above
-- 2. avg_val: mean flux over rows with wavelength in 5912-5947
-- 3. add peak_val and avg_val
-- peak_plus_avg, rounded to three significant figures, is 2.19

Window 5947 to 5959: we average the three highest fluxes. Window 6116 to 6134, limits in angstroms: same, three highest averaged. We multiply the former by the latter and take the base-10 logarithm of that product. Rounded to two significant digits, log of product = 0.075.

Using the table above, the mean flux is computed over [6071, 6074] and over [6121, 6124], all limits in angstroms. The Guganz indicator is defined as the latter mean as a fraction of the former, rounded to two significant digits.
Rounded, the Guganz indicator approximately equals 0.87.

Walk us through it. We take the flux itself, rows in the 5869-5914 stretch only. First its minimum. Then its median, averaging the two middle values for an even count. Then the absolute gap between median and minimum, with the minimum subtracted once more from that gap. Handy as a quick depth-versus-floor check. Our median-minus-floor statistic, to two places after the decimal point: -0.13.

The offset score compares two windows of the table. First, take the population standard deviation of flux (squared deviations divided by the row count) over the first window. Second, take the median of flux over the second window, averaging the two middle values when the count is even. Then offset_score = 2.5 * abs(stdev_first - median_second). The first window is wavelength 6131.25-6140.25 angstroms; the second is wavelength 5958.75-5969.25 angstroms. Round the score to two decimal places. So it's 2.73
